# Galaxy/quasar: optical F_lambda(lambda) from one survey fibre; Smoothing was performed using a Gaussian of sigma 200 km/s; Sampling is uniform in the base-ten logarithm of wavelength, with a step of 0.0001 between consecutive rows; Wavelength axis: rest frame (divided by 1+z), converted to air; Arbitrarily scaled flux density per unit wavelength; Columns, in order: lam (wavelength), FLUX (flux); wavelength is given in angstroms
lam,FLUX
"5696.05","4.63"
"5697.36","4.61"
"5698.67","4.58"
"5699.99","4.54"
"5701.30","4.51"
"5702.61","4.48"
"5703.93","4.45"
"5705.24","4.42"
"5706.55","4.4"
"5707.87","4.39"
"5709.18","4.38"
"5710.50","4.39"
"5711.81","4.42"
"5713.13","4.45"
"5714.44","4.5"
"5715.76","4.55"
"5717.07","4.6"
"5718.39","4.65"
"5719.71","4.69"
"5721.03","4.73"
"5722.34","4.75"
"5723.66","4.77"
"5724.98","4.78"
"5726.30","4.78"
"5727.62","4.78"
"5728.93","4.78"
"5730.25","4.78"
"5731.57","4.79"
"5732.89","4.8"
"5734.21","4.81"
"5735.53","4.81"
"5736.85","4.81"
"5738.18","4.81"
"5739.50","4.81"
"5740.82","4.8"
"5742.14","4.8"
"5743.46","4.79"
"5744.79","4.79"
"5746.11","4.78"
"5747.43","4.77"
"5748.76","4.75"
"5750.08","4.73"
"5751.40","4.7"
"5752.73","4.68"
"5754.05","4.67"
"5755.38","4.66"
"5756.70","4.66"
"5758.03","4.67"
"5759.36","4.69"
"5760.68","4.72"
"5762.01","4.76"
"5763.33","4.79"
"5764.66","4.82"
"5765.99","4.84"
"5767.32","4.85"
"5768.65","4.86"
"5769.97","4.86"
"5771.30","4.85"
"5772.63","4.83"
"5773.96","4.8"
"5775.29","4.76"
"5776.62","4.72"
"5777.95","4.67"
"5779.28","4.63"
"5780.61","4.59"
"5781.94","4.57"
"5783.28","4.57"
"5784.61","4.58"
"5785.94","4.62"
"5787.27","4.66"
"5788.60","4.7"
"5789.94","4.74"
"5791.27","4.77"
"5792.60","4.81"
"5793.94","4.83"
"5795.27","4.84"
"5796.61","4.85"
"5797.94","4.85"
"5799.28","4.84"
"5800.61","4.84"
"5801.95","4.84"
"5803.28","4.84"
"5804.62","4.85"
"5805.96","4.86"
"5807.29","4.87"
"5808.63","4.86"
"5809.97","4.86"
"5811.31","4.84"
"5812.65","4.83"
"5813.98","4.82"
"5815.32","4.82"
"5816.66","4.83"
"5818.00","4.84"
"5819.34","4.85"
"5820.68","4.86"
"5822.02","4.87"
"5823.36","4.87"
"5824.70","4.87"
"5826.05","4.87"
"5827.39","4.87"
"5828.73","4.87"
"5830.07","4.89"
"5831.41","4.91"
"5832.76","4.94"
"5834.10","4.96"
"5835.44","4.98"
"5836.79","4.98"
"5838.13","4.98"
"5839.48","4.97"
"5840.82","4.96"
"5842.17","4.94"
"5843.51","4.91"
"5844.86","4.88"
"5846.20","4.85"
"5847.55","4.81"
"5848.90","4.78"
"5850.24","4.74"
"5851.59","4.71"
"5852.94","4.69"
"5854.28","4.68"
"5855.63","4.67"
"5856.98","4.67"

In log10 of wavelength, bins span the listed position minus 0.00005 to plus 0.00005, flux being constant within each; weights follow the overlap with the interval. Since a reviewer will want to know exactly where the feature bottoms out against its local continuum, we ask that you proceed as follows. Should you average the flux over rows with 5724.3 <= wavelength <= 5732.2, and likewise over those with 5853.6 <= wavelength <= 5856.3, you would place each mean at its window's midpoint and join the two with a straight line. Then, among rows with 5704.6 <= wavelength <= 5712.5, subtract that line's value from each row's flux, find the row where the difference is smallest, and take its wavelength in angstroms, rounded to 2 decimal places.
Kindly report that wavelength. 5709.18 angstroms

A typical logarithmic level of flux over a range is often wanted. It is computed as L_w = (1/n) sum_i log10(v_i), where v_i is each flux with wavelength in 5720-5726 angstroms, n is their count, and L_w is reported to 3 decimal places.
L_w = 0.677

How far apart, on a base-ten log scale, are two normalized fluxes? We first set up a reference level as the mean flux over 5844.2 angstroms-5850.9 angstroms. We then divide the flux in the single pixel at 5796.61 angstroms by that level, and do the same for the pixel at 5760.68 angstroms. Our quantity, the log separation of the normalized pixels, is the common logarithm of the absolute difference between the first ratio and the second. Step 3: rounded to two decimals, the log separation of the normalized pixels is -1.57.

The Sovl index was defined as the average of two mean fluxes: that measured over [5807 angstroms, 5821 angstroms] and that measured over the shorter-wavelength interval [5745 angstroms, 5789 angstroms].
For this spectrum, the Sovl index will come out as 4.78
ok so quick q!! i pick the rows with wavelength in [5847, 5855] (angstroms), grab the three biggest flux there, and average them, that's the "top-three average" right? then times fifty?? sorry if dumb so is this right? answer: 239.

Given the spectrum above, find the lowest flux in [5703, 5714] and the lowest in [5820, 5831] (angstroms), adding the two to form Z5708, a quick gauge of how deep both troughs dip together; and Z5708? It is 9.2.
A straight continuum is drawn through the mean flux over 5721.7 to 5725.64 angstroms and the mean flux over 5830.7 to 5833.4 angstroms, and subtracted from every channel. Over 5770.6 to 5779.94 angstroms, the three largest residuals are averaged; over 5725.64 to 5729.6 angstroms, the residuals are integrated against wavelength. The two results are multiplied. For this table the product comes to 0.000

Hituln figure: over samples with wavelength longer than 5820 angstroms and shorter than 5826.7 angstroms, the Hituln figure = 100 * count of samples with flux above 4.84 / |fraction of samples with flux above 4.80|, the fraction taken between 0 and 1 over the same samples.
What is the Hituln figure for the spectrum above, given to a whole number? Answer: 500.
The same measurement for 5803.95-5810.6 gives 500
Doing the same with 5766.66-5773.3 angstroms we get 400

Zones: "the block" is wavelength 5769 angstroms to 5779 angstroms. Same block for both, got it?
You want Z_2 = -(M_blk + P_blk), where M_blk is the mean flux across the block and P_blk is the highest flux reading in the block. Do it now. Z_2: -9.64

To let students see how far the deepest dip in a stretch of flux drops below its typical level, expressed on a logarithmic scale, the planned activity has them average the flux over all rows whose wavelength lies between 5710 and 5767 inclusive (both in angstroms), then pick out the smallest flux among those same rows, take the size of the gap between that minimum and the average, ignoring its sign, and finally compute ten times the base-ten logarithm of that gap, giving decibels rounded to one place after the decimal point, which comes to -4.8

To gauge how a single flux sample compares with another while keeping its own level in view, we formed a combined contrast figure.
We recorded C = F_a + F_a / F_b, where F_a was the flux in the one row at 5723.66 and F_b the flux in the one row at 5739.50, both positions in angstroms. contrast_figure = 5.76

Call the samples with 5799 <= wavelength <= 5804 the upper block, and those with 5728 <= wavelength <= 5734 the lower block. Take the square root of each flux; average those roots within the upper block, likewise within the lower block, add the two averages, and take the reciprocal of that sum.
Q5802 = 0.228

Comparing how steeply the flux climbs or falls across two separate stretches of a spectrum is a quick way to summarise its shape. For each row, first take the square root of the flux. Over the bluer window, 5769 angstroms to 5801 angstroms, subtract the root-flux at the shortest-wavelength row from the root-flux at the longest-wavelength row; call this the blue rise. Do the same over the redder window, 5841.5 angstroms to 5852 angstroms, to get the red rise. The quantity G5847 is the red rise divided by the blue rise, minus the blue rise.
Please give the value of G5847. 12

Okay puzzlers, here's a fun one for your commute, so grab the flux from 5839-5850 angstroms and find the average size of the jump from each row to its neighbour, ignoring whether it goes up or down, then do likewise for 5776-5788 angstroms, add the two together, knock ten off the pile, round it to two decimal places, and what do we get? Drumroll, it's -9.94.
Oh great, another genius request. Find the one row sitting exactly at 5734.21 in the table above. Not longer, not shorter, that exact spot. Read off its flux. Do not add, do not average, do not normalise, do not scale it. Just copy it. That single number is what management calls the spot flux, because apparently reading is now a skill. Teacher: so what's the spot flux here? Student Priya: 4.81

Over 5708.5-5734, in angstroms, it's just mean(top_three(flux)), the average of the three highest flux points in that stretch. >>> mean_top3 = 4.790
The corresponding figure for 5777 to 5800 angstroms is 4.847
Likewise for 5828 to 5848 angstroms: 4.980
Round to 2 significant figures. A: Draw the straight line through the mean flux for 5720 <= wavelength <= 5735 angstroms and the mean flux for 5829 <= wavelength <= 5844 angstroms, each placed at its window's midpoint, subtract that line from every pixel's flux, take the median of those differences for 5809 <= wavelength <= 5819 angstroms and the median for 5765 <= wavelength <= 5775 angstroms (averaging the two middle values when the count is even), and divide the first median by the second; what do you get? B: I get -17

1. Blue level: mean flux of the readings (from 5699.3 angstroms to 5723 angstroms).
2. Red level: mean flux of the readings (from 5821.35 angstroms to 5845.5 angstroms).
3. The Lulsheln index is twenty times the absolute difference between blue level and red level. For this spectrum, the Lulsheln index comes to 8.0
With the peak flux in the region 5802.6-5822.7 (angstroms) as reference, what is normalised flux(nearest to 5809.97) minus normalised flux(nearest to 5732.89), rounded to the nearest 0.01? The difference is 0.01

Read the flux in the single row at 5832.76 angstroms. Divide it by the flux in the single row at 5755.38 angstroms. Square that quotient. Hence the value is 1.12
